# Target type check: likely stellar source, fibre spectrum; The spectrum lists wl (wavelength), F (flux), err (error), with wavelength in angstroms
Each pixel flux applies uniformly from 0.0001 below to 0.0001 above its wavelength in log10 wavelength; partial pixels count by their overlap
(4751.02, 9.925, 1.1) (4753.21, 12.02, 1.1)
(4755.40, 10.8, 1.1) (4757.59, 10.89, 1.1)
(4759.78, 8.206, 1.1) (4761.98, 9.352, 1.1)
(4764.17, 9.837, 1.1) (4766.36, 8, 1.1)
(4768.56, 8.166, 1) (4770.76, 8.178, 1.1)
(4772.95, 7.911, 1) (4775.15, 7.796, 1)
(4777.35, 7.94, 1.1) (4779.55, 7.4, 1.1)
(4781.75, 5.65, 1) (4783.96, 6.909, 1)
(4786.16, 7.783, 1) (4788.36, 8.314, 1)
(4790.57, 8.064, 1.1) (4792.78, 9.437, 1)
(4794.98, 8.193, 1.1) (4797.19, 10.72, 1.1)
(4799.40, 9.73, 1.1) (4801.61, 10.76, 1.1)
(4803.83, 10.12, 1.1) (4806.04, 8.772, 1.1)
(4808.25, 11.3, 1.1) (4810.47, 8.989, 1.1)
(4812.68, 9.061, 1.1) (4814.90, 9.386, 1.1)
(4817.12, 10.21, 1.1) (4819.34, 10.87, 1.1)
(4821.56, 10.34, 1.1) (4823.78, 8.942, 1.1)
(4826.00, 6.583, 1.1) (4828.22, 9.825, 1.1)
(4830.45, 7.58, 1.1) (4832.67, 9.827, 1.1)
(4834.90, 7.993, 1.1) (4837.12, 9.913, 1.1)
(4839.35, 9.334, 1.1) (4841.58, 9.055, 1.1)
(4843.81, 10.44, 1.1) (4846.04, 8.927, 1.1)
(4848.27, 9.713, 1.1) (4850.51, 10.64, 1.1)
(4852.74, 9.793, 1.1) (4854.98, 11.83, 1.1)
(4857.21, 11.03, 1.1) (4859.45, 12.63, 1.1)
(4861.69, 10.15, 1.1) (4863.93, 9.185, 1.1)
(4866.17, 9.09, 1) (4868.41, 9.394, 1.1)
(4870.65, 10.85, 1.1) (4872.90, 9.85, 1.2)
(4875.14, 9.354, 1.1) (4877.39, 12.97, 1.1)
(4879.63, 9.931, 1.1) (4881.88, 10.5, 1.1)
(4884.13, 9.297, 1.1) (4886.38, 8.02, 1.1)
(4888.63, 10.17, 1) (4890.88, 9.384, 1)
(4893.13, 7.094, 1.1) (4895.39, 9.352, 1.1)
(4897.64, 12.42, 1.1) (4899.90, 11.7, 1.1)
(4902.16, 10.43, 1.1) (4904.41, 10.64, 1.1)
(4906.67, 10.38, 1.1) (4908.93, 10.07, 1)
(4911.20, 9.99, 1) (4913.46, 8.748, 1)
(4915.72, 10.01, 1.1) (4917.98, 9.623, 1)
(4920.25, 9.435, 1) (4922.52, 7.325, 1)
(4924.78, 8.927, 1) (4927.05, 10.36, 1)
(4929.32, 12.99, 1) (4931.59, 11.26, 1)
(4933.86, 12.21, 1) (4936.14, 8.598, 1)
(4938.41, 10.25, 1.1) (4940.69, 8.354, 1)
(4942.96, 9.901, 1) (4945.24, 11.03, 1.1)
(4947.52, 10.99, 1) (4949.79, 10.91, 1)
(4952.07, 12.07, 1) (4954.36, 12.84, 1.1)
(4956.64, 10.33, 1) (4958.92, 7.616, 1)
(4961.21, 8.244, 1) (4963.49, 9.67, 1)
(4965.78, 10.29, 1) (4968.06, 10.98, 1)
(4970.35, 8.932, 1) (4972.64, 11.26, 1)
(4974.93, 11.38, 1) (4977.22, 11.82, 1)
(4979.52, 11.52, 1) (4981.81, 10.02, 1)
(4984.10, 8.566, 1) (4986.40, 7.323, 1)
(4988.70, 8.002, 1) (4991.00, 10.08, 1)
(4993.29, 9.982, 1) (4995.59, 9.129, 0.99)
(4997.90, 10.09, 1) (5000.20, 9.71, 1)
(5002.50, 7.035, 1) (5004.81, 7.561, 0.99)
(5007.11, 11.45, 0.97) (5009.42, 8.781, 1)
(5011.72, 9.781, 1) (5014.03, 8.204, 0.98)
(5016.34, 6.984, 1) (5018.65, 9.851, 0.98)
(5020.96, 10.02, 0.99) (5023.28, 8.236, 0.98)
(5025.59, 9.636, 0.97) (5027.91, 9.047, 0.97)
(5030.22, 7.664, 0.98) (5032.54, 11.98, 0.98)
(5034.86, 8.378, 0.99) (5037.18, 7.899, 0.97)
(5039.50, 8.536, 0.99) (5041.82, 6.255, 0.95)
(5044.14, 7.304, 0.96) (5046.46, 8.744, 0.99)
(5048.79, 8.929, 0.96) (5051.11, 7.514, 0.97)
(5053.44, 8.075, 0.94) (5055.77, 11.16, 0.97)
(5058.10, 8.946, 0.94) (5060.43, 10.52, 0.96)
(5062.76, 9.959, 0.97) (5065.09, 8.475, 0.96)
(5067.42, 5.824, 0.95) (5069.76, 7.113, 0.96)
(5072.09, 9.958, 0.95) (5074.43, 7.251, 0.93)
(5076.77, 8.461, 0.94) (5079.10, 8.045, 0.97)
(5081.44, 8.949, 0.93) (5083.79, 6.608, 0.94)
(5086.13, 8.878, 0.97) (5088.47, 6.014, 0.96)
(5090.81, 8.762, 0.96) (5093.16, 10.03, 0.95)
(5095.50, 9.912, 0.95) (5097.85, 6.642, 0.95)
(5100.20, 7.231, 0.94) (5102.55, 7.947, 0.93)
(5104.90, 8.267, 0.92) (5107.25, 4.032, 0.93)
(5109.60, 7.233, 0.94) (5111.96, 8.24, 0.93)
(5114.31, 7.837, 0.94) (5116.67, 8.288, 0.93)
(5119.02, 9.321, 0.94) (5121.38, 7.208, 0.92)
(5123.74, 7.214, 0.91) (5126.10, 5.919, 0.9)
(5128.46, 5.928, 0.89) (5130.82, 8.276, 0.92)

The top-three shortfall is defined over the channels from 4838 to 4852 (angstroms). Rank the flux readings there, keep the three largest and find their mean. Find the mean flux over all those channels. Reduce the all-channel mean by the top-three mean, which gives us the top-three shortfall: -0.6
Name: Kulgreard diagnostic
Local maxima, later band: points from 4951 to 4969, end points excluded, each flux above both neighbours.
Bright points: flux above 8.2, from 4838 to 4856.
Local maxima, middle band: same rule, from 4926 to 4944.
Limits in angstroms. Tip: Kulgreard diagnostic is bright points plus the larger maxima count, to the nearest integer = 11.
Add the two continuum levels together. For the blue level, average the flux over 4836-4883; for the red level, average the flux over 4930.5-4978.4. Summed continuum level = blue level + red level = 20.6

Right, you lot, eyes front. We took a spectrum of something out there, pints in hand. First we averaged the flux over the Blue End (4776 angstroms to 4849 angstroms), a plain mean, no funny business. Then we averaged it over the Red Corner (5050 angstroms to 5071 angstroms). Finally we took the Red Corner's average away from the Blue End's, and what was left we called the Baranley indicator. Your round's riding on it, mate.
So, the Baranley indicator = 0.4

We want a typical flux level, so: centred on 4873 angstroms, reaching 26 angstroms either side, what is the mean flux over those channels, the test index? 10.1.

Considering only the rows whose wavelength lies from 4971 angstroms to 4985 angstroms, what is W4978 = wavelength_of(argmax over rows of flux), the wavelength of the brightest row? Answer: 4977.22 angstroms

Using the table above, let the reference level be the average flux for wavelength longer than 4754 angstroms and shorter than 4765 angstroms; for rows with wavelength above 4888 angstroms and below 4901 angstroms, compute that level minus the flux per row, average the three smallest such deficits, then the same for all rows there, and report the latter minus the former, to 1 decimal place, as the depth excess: 1.4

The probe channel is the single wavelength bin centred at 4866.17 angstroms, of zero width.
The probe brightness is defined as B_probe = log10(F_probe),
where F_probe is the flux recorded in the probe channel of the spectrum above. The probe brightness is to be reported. 0.96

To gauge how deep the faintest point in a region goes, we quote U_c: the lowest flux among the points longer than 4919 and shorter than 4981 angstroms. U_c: 7.325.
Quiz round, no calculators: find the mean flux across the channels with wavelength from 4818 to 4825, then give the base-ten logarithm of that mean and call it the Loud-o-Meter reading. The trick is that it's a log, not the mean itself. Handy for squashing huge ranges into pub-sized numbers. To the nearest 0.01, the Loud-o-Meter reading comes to 1.00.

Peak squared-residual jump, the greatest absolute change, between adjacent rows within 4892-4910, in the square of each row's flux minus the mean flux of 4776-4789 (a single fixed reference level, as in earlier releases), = 22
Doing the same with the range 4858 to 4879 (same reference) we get 28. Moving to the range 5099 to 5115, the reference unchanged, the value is 11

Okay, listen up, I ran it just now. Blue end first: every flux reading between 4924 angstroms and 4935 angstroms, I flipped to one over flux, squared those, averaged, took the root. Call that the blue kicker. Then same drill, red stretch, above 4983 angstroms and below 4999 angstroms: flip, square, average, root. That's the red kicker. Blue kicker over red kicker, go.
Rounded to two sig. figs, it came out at 0.81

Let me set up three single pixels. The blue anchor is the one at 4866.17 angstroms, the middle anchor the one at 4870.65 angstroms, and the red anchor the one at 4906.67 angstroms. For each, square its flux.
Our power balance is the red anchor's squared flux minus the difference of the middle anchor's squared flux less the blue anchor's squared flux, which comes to 73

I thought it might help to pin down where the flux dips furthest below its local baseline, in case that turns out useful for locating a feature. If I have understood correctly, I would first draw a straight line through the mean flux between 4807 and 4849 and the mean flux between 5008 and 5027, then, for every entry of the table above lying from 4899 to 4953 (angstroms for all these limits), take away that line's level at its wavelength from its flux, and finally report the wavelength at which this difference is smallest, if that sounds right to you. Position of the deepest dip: 4922.52 angstroms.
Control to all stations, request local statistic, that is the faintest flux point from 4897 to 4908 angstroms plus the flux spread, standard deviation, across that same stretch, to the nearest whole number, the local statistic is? 11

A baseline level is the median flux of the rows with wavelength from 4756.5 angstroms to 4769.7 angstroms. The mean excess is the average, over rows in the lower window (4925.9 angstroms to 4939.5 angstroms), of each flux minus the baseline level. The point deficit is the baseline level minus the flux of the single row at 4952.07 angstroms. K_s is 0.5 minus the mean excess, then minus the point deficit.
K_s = 1.6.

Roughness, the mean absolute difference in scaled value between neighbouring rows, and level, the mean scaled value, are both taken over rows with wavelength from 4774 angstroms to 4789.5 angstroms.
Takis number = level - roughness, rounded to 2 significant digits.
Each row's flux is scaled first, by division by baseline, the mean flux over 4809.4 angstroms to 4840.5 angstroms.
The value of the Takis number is 0.71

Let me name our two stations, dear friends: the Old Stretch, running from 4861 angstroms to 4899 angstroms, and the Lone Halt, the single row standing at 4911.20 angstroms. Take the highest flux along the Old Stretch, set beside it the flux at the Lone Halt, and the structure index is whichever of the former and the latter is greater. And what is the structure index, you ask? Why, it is 13.0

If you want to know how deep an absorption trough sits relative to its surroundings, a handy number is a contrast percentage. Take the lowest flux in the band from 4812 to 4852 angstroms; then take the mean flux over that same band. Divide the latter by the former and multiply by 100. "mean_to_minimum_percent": 142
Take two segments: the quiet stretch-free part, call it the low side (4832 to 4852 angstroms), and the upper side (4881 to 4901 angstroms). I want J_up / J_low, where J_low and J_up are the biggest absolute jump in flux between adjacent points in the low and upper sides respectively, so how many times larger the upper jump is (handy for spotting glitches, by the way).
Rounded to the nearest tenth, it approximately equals 1.6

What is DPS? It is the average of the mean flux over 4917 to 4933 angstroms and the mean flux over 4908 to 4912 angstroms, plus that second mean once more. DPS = 20.0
